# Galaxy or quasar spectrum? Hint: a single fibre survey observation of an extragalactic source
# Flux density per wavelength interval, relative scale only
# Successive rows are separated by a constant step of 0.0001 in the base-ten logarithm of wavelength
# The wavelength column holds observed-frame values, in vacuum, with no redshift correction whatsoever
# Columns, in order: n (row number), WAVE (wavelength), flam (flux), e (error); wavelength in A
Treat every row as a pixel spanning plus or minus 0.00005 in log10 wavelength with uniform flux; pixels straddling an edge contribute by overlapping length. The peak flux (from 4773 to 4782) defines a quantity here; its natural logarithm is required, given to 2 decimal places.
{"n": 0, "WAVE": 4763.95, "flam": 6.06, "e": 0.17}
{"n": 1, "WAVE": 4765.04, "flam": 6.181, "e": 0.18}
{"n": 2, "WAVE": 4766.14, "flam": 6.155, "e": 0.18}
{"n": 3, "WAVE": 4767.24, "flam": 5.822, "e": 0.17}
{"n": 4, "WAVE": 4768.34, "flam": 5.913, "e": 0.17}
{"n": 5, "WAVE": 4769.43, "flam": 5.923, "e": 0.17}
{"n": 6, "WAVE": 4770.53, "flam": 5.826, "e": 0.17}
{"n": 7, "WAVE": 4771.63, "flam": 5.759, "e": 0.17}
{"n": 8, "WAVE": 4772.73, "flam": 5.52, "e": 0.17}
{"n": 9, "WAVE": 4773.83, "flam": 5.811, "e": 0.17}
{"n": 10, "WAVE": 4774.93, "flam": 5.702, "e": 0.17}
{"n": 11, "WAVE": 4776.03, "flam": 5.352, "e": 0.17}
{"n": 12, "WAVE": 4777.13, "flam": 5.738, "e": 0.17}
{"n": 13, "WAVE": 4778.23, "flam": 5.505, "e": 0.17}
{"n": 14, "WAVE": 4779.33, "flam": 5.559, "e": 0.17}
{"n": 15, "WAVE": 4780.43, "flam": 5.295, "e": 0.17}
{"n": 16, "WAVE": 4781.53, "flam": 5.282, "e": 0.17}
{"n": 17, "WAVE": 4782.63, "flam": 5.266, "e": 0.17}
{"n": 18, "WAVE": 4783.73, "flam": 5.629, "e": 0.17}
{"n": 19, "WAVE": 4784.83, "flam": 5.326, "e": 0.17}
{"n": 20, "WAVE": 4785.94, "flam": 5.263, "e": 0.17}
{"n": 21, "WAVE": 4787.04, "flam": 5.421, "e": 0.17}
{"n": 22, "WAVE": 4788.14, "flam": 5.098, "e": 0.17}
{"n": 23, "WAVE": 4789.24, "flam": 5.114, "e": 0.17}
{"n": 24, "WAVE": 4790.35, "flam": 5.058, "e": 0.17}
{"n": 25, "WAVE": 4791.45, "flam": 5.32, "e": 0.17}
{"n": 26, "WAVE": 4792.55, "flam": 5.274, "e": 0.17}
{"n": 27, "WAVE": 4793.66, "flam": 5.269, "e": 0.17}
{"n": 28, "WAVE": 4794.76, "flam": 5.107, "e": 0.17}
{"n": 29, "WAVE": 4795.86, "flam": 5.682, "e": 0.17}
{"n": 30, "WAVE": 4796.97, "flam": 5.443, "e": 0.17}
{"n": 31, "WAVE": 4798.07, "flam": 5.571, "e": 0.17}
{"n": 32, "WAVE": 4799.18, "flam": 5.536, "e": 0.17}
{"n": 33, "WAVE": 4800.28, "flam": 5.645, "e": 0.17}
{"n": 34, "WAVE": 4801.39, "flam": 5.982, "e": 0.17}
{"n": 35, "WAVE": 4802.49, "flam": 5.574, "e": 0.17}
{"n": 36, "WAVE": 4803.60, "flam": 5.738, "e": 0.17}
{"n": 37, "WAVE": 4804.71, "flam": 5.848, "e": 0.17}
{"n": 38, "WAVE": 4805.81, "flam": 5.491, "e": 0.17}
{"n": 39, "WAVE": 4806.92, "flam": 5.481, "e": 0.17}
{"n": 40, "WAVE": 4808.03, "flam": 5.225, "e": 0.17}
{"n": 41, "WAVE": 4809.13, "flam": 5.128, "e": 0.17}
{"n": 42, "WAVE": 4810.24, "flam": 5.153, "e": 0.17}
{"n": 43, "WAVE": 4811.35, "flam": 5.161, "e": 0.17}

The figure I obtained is 1.76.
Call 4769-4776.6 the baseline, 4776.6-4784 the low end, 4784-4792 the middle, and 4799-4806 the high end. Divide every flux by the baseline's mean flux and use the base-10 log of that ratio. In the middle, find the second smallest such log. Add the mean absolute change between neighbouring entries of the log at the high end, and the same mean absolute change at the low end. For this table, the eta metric -0.017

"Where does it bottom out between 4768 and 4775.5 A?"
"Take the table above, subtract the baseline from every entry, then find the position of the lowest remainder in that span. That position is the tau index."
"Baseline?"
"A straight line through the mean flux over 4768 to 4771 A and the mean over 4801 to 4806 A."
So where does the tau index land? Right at 4772.73 A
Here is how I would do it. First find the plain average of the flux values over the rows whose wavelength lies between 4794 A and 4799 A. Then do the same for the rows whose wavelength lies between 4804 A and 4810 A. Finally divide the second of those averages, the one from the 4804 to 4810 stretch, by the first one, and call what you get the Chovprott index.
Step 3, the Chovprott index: 1.00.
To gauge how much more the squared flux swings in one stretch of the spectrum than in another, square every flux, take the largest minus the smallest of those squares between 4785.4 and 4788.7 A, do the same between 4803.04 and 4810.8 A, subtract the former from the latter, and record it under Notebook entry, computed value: 4.5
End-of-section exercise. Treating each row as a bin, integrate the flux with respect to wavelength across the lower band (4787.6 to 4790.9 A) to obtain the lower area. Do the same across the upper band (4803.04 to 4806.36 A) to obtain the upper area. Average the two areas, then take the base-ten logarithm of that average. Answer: 1.25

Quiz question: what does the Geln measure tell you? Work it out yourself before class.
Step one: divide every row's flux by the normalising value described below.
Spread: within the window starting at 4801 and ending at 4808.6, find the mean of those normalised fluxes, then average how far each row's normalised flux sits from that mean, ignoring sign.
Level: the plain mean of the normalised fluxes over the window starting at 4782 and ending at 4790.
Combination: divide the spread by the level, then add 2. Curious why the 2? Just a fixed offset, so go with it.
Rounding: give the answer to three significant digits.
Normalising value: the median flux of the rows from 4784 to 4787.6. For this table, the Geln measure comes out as 2.04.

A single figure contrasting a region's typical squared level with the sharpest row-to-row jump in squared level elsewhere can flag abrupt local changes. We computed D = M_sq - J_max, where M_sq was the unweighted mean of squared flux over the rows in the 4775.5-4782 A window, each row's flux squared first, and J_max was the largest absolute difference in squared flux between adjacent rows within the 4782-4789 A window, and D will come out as 26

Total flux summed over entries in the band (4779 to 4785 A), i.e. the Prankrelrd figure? 32.4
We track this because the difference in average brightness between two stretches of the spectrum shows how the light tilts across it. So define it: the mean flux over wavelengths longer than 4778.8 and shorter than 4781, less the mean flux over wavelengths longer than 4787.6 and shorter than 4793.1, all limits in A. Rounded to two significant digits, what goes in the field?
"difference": 0.25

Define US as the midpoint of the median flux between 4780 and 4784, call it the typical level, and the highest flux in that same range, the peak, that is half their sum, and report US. 5.5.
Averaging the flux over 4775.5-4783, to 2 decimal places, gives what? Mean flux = 5.43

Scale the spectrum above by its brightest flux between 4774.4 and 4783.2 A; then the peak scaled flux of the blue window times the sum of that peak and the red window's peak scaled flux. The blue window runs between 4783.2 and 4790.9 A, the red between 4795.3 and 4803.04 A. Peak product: 1.99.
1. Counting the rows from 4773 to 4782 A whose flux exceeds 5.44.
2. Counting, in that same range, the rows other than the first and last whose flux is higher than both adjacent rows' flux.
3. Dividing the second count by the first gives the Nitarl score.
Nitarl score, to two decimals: 0.40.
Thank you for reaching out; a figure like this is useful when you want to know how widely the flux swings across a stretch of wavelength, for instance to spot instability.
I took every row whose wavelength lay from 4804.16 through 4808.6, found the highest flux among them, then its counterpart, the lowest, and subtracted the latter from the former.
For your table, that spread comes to 0.62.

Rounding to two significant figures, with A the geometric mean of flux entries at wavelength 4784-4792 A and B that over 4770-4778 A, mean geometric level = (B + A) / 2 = 5.4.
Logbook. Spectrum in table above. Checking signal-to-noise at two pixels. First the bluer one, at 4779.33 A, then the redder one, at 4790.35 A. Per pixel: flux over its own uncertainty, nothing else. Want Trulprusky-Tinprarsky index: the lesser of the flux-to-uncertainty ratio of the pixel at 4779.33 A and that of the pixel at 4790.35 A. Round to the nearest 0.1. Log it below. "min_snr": 29.8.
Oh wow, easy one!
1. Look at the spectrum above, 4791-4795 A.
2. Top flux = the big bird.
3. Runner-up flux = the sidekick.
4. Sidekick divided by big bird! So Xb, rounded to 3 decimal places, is 0.991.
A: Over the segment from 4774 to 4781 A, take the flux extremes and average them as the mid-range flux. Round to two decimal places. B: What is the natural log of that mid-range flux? 1.71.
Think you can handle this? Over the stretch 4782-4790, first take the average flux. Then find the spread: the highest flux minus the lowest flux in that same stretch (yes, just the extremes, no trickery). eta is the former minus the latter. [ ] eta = 4.8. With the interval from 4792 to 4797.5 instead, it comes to 4.8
